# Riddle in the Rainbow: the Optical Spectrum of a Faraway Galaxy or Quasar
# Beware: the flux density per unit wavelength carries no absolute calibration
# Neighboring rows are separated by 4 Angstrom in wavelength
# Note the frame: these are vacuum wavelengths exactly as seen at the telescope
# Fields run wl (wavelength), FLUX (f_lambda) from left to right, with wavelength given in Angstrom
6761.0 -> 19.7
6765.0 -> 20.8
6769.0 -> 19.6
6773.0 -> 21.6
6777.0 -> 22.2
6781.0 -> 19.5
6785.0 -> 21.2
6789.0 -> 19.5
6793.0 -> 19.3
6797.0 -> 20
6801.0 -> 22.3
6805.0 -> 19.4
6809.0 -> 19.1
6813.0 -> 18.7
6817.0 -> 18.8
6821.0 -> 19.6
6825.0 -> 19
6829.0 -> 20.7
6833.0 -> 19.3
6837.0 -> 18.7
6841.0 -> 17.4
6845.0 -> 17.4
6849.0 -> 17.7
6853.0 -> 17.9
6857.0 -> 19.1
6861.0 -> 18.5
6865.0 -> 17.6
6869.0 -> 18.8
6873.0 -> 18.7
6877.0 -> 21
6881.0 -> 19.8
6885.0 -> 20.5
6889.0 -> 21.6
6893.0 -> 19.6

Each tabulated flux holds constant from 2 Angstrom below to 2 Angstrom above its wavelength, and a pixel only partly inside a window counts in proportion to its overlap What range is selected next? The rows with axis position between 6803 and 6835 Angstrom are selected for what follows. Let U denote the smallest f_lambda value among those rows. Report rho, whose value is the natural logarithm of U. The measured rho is 2.93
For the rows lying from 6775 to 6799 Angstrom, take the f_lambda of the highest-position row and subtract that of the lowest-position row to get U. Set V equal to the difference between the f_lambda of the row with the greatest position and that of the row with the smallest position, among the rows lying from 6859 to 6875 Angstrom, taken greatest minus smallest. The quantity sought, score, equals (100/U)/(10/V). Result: -1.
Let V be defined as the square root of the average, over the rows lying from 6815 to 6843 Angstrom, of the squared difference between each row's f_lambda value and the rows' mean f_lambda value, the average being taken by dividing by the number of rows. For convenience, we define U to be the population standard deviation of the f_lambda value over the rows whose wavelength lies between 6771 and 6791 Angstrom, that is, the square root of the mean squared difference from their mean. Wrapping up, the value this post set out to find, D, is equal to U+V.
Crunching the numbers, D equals 2.0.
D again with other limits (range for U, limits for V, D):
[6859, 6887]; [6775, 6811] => 2.3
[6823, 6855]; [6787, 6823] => 2.1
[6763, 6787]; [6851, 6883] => 2.0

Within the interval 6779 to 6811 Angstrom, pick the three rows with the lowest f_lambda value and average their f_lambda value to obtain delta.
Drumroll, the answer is 19.3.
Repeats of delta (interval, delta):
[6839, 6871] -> 17.5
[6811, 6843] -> 18.3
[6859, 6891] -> 18.3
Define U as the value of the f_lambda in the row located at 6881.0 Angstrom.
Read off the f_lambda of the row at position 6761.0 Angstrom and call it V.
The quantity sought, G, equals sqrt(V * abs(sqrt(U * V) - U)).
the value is 1.0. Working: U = 19.8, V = 19.7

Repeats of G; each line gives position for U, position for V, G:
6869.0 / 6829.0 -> 4.4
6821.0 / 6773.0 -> 4.6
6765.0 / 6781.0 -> 3.6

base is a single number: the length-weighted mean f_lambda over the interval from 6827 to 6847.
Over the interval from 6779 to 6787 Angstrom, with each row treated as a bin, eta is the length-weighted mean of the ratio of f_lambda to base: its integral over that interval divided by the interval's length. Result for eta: 1.09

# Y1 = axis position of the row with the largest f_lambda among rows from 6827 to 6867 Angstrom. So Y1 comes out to 6829.0 Angstrom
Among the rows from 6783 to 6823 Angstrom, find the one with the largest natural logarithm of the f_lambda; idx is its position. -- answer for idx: 6801.0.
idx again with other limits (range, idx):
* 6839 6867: 6857.0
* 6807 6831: 6829.0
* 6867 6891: 6889.0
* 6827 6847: 6829.0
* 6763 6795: 6777.0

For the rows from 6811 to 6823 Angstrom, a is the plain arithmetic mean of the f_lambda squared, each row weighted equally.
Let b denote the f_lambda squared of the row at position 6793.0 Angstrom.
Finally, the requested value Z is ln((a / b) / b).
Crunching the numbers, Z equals -5.95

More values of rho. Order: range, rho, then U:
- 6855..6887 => 2.87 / 17.6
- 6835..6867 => 2.86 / 17.4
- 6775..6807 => 2.96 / 19.3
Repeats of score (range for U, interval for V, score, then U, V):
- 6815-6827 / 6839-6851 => 15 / 0.2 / 0.30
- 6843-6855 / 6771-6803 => 14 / 0.5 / 0.70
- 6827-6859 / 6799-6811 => 20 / -1.6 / -3.20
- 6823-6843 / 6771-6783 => 13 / -1.6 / -2.10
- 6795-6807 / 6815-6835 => -8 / -0.6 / 0.50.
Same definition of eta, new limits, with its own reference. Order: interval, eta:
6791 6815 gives 1.06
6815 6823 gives 1.03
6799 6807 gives 1.11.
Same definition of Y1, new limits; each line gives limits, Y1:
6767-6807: 6801.0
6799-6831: 6801.0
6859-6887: 6877.0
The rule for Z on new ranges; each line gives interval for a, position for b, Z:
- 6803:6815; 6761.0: -6.03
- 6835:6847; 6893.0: -6.14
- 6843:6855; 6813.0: -5.97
